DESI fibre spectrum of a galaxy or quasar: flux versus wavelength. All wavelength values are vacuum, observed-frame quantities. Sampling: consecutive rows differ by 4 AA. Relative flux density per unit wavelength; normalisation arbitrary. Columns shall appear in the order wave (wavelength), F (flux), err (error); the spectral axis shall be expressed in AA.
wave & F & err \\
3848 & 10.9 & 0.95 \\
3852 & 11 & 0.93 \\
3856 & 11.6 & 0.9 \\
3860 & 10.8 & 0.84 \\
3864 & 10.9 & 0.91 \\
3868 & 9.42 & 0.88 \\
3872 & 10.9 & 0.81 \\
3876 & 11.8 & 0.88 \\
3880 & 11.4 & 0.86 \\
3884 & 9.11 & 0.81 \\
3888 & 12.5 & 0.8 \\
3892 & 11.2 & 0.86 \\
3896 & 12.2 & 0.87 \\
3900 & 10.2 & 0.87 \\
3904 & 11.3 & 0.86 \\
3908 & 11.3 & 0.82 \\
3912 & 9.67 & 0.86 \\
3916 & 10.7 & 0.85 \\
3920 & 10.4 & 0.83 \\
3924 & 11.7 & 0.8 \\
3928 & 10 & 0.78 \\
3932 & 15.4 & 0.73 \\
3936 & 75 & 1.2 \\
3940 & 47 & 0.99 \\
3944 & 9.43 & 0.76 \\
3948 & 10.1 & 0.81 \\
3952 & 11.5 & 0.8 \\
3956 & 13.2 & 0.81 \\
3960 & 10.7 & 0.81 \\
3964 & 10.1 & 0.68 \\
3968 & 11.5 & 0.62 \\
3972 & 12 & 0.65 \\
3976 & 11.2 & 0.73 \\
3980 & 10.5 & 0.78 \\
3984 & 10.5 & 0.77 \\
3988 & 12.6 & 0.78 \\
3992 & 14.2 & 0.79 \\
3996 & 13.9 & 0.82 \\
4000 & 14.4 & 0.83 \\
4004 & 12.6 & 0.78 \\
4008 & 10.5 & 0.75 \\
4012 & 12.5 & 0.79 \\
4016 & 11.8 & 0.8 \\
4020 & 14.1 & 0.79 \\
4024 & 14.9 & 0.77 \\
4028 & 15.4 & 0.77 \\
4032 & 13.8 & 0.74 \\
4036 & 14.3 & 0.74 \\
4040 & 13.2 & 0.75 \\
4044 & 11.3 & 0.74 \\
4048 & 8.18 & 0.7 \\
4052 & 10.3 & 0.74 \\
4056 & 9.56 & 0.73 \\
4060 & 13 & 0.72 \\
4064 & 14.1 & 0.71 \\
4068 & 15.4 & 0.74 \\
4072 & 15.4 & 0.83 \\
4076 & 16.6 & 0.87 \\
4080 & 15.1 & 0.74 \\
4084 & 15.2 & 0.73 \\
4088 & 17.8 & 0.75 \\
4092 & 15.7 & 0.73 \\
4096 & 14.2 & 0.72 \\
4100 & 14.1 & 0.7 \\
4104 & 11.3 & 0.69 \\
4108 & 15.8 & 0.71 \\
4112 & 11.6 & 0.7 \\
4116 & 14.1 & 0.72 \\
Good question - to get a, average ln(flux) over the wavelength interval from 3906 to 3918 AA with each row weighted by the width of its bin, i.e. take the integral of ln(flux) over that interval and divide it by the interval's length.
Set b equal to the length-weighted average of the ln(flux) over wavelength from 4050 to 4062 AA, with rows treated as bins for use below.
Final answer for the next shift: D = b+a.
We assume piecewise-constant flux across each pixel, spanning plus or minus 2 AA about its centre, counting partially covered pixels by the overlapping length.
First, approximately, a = 2.35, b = 2.38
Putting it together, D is 4.7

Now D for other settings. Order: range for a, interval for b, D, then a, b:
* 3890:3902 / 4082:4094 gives 5.2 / 2.41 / 2.78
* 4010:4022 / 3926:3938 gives 5.7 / 2.55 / 3.12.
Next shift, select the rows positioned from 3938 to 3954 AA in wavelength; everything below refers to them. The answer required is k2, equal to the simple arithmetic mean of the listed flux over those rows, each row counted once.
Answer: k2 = 20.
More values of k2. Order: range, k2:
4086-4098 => 16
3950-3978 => 11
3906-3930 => 11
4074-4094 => 16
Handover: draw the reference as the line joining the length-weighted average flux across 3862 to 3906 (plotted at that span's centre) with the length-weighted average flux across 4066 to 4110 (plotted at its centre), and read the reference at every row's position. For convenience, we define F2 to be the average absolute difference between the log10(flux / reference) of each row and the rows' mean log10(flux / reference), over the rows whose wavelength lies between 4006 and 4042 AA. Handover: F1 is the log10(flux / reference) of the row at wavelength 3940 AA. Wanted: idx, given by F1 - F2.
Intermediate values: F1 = 0.59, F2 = 0.038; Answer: 0.55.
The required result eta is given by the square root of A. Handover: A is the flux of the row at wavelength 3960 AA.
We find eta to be 3.27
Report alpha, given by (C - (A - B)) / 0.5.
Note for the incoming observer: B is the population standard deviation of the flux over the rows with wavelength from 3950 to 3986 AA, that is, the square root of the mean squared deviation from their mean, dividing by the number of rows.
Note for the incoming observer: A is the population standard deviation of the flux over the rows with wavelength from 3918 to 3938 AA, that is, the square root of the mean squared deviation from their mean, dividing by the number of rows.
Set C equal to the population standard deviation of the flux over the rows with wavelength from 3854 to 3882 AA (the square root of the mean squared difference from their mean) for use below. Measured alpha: -47.4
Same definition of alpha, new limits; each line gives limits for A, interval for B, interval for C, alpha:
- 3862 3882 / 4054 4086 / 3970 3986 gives 3.7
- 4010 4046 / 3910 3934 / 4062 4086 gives 2.7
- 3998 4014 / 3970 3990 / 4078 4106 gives 2.5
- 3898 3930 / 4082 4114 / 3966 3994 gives 5.2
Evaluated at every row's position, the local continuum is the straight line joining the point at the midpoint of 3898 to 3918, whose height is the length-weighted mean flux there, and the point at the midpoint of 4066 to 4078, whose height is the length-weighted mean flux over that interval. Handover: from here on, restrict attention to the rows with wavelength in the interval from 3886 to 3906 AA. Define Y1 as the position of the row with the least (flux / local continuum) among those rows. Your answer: 3900 AA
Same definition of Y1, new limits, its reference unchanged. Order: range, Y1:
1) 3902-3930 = 3928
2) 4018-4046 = 4044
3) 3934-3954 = 3944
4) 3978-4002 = 3984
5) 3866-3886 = 3884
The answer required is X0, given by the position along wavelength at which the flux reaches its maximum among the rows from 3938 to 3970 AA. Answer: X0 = 3940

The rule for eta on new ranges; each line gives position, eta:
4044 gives 3.36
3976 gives 3.35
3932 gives 3.92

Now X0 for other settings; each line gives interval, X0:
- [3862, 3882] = 3876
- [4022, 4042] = 4028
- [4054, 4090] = 4088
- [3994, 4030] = 4028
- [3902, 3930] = 3924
